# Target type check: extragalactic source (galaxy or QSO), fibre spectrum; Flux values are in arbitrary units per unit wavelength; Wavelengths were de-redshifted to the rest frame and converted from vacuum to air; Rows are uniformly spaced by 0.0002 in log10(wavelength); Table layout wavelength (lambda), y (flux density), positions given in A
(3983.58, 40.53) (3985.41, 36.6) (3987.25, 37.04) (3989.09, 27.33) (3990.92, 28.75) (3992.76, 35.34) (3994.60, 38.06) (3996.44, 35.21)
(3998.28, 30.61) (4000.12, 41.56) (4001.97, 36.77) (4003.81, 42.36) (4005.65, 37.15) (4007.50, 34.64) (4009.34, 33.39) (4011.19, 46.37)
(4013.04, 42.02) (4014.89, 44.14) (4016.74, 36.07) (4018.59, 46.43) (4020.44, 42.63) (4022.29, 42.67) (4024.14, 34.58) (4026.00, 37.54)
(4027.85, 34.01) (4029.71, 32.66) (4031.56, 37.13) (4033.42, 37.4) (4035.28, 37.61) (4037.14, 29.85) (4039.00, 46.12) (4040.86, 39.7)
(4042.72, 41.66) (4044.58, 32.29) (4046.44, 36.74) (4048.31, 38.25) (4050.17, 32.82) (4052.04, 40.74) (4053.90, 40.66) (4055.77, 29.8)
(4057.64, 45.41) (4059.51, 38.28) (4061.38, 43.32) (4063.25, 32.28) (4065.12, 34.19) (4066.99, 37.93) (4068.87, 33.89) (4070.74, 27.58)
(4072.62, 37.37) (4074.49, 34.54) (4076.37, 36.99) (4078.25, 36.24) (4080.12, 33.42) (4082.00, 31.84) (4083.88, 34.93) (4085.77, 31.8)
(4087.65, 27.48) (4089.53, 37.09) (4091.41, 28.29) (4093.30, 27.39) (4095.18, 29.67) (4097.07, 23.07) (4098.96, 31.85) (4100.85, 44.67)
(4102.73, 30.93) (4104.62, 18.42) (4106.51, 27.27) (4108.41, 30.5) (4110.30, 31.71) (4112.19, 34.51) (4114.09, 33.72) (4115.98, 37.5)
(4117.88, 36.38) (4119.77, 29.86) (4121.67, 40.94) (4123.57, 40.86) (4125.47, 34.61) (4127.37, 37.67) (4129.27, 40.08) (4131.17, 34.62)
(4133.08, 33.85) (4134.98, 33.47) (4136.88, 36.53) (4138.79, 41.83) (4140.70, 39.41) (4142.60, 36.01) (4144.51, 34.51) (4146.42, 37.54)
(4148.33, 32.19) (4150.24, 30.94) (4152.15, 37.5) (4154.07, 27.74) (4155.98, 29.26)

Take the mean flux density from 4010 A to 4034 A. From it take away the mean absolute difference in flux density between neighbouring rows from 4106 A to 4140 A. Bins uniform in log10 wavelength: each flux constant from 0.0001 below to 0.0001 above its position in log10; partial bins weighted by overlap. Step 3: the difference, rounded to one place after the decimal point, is 36.1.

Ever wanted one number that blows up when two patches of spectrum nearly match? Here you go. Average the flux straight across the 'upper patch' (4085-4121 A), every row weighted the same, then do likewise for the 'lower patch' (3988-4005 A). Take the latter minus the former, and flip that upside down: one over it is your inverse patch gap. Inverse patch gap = 0.3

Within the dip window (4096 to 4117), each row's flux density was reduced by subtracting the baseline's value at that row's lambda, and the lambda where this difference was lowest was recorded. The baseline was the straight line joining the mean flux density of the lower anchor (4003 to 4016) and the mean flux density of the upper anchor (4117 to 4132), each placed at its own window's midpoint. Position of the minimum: 4104.62 A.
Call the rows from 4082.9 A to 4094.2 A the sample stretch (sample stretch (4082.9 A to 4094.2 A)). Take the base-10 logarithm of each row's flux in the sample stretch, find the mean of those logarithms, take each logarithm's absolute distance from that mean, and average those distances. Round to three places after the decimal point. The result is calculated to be 0.048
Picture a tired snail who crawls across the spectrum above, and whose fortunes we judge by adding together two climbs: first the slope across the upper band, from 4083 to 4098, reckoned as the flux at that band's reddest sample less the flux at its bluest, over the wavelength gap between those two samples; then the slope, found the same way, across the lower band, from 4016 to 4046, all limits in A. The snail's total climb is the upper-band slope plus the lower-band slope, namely -1.0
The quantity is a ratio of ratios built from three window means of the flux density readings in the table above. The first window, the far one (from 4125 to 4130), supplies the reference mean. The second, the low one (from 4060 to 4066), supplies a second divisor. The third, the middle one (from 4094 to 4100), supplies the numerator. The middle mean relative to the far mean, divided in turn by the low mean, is 0.021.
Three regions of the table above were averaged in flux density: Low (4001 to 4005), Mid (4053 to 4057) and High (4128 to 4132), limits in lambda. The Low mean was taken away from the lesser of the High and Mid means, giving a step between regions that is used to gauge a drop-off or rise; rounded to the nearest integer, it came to -4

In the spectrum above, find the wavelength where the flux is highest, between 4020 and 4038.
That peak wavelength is 4022.29 A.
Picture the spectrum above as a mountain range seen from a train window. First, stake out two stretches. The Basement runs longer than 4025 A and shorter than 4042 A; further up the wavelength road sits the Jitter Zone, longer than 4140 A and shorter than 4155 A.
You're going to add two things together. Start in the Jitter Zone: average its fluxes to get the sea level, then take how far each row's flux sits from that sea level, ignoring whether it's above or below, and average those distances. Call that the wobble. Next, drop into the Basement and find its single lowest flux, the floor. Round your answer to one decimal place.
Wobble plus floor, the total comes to 33.0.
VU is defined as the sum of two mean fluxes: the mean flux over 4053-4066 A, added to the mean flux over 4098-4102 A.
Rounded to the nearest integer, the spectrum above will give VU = 76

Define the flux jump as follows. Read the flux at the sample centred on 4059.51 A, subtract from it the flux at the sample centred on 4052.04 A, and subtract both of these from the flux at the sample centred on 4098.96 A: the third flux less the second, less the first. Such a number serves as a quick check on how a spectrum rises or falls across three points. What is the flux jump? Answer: -47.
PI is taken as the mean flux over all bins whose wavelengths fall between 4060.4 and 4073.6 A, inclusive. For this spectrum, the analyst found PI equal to 35.2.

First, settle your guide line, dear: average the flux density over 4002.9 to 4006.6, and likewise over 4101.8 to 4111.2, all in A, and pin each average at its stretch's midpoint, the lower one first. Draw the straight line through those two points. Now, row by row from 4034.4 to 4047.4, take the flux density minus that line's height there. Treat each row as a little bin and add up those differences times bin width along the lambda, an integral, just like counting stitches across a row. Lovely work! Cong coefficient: 29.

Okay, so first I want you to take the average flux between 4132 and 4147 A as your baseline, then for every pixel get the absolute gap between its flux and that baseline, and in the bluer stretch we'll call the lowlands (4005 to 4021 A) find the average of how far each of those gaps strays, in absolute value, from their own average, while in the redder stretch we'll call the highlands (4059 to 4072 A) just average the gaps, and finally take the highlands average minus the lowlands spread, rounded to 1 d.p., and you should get 1.0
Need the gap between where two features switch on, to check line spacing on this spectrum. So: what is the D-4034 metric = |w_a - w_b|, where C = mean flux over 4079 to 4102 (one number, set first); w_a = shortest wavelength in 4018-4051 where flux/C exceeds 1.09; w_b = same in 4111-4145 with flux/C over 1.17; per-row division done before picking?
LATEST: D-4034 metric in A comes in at 97.4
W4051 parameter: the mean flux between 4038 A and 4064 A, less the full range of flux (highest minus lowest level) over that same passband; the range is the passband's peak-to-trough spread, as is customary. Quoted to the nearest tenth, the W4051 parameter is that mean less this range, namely 22.1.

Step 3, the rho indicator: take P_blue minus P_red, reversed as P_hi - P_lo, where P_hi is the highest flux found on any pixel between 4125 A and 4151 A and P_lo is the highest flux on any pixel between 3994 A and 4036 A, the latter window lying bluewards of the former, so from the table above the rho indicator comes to -5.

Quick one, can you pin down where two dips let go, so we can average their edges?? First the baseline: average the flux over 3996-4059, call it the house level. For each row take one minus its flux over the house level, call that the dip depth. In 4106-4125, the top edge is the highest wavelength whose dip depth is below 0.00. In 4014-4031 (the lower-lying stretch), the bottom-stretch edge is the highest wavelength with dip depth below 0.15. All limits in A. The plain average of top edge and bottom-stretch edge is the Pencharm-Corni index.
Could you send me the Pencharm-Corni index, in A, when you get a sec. 4076.6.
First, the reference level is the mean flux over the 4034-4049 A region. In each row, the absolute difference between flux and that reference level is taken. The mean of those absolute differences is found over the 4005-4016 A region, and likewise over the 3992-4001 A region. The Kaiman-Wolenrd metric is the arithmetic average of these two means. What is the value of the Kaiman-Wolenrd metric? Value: 3.9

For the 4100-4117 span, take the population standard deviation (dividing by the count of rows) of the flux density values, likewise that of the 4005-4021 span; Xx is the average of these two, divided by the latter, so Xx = 1.21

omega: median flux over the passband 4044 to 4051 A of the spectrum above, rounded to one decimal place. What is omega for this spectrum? 34.8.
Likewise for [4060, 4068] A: 36.1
